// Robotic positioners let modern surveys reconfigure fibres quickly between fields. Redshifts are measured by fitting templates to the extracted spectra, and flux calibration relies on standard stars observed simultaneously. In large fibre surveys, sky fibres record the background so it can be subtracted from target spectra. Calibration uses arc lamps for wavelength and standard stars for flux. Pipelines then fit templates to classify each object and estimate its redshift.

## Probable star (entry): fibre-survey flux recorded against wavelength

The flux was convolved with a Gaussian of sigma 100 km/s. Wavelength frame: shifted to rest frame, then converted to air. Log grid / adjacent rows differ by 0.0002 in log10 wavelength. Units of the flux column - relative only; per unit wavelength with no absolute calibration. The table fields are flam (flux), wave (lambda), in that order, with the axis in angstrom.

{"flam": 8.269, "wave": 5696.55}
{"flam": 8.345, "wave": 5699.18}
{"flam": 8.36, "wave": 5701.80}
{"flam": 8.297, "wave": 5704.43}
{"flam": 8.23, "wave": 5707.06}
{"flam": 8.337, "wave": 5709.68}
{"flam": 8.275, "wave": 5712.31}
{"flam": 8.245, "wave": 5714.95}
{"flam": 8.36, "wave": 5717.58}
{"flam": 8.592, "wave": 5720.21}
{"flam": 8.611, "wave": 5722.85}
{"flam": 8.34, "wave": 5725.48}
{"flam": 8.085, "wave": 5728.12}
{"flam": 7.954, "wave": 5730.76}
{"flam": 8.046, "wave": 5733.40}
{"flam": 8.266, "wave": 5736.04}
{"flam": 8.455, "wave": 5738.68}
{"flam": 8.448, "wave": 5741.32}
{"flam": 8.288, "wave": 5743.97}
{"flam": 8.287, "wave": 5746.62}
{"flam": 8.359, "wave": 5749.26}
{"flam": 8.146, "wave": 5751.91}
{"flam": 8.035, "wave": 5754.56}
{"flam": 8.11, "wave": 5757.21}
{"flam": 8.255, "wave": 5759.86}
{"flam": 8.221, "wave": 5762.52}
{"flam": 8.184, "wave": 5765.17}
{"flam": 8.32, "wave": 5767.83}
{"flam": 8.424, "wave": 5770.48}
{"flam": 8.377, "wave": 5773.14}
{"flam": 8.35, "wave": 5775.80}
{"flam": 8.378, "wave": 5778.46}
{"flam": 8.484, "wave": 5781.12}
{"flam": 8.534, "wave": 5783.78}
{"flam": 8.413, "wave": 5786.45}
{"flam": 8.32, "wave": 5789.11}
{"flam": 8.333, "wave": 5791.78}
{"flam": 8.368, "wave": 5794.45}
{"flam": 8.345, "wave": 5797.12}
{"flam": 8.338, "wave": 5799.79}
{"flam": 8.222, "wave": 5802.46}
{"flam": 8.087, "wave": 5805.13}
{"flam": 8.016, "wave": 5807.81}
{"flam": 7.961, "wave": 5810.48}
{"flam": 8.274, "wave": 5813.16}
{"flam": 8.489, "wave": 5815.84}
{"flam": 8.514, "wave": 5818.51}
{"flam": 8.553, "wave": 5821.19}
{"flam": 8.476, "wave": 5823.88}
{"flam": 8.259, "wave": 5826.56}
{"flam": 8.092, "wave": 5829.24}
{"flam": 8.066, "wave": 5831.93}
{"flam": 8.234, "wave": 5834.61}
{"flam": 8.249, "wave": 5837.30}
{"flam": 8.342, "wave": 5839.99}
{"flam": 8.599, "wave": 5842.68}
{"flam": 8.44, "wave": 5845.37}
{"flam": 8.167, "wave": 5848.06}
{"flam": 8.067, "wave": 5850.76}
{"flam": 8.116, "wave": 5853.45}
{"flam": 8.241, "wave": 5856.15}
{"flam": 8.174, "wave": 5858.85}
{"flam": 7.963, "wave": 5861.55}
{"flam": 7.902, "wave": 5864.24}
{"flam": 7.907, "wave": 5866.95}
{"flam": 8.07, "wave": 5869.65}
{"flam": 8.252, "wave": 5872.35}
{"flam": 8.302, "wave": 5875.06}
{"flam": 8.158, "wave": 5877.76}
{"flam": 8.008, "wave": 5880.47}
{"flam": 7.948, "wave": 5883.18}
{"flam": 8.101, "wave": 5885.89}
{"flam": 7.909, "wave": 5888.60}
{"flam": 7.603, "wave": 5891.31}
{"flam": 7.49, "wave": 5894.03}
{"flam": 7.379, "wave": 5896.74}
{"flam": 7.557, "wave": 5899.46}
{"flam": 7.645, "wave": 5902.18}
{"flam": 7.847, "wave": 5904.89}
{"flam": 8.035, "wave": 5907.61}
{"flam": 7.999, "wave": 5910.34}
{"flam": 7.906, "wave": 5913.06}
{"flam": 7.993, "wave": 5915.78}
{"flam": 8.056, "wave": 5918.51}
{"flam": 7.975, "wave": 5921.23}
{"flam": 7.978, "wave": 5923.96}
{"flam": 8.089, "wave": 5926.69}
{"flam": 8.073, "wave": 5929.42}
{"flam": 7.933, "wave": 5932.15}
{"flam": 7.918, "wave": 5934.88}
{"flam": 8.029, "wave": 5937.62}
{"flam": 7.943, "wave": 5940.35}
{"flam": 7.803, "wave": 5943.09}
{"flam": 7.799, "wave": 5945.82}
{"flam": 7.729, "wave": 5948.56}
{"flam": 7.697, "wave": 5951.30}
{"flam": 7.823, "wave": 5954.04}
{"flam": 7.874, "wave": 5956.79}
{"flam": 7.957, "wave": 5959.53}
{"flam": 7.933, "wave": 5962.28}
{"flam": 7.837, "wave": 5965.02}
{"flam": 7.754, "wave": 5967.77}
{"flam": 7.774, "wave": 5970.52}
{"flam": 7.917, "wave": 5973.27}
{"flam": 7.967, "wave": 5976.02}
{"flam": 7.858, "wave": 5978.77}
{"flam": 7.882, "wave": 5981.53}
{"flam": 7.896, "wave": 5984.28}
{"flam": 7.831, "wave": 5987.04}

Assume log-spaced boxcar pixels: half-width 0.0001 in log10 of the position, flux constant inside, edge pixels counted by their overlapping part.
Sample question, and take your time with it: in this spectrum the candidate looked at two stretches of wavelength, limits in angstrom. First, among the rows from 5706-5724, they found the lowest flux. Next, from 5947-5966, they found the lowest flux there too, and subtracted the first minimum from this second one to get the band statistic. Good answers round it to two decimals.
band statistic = -0.53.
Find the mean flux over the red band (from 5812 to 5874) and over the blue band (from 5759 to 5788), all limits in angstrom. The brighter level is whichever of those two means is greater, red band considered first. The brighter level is 8.36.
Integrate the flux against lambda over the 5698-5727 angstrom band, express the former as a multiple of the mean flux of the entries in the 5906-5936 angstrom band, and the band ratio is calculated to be 30.3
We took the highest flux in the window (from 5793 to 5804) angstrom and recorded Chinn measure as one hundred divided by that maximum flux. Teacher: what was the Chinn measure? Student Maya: 12.0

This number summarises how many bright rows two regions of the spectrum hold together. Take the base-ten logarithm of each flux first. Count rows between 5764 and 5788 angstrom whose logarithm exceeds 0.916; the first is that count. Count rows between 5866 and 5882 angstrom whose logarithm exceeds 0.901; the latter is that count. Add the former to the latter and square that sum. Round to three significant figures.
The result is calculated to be 169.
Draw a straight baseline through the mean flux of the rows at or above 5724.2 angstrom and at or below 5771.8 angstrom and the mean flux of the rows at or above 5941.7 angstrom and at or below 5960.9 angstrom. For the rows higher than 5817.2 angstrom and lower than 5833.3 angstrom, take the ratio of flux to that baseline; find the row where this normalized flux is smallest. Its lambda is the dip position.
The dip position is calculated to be 5831.93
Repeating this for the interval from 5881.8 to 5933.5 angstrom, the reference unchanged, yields 5896.74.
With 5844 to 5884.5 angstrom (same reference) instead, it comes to 5864.24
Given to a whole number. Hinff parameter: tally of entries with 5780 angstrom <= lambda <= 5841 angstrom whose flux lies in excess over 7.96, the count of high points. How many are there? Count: 23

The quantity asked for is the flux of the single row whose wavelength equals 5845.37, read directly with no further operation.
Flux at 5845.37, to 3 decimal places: 8.440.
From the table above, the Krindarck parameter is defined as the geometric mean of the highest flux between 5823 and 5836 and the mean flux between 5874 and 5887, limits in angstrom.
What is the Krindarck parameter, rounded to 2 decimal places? 8.29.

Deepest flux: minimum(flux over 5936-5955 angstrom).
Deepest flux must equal 7.697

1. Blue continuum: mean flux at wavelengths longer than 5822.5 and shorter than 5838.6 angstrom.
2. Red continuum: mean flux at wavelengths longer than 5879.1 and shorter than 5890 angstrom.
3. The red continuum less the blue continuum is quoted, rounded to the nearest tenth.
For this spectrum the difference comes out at -0.2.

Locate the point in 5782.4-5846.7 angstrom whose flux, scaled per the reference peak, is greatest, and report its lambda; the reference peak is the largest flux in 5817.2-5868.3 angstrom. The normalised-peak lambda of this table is 5842.68 angstrom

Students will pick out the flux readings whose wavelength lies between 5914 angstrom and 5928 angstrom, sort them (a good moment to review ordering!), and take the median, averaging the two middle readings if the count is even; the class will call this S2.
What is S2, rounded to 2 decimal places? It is 7.99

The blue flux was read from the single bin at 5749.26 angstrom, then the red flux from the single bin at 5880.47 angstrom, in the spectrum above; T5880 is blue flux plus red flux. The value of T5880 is 16.4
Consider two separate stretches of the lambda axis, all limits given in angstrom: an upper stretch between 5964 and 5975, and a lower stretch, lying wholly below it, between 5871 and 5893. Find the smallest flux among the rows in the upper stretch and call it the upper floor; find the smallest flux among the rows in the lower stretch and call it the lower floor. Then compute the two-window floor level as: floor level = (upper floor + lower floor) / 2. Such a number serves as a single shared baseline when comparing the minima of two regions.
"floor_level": 7.68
